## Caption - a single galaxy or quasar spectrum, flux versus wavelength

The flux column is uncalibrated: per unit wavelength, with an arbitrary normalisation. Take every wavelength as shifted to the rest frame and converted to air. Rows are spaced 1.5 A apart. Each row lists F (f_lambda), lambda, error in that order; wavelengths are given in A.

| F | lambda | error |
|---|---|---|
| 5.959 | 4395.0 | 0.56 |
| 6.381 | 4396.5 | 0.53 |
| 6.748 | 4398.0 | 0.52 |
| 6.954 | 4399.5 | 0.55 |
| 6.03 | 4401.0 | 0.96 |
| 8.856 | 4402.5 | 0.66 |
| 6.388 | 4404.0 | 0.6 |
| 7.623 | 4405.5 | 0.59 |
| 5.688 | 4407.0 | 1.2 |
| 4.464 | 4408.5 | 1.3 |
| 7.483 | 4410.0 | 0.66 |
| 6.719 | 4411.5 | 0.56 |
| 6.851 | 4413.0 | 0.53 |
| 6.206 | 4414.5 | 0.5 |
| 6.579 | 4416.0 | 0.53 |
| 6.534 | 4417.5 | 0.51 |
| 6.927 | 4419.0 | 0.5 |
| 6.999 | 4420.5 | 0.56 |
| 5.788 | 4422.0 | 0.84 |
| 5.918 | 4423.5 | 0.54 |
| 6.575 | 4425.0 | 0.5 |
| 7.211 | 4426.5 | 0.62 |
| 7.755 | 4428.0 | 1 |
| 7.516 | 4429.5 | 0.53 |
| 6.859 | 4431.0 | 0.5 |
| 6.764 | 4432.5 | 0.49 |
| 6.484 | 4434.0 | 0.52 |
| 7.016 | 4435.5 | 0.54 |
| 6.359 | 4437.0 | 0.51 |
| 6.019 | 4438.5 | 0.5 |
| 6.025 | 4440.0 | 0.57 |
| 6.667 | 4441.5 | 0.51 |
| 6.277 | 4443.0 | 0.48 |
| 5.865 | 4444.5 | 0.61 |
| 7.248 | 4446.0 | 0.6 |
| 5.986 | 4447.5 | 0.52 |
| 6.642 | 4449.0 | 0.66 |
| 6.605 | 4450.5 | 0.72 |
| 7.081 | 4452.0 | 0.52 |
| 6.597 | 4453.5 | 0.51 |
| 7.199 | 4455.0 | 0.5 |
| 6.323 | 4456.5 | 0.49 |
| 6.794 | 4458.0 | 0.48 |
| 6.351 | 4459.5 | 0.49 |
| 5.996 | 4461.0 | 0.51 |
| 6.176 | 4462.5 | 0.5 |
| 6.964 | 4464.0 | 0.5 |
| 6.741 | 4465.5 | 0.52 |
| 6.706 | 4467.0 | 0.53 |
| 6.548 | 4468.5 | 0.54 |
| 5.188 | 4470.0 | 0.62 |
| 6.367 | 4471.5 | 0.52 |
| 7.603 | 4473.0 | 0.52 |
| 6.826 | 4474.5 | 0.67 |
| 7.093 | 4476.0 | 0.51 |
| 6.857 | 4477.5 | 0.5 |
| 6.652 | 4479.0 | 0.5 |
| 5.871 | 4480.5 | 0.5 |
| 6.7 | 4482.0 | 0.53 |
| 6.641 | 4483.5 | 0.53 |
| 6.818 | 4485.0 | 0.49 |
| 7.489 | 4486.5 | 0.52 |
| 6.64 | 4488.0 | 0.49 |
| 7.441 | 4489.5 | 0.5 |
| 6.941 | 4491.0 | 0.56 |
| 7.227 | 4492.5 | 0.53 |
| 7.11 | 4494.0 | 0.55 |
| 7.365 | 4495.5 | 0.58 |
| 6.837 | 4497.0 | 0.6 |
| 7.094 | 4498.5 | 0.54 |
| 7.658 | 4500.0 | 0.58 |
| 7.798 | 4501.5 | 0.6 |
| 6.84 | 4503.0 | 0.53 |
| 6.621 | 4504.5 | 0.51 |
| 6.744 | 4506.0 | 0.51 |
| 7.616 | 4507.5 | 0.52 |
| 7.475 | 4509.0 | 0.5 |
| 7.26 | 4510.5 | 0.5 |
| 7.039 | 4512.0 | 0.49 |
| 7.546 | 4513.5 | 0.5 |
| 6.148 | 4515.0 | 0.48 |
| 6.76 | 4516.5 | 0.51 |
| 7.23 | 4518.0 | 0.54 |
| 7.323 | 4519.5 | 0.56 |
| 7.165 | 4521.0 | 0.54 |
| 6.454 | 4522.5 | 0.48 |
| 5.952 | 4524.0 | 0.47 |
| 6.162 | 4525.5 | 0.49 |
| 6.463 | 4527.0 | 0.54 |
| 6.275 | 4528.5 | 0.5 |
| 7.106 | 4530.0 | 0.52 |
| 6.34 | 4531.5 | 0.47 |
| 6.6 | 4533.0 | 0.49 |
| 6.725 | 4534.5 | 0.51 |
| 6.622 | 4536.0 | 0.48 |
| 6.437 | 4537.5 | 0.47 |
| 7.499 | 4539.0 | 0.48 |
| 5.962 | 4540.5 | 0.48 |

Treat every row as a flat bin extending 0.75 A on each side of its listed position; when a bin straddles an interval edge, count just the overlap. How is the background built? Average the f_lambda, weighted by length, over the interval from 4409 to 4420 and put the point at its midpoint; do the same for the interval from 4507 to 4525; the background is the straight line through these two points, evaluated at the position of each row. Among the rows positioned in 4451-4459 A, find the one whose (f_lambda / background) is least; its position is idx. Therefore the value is 4456.5 A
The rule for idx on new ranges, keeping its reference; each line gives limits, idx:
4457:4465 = 4461.0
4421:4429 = 4422.0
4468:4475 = 4470.0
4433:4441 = 4438.5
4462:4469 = 4462.5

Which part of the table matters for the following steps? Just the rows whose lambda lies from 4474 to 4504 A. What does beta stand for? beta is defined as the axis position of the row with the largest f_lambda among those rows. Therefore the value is 4501.5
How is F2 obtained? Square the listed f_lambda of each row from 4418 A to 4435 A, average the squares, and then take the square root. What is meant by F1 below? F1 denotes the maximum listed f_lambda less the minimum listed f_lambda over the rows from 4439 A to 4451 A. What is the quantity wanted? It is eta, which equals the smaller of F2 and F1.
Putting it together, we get 1.4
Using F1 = 1.4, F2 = 6.82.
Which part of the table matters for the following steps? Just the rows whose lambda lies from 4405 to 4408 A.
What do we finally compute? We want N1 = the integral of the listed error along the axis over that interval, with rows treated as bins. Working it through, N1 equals 2.86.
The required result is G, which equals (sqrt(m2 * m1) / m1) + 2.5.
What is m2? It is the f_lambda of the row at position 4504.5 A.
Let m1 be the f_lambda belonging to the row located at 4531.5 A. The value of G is 3.52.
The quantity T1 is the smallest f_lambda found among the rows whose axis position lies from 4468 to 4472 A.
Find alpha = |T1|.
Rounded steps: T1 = 5.188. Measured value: 5.2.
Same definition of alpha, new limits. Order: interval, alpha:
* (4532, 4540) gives 6.4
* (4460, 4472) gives 5.2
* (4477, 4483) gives 5.9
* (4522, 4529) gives 6.0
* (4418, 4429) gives 5.8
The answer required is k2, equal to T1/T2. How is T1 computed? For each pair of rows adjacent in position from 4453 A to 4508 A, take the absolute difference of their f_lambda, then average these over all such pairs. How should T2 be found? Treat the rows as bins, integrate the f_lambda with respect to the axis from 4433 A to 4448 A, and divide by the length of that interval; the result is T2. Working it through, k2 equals 0.080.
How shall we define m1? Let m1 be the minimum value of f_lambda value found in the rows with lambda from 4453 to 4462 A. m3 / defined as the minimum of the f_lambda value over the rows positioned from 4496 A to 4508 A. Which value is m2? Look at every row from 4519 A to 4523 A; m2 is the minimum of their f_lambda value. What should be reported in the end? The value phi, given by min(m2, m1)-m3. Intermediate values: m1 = 5.996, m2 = 6.454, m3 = 6.621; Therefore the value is -0.6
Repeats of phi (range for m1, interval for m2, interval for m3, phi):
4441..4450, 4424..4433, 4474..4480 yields -0.8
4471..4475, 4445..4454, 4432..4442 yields 0.0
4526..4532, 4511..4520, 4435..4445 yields 0.3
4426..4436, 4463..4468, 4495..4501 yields -0.4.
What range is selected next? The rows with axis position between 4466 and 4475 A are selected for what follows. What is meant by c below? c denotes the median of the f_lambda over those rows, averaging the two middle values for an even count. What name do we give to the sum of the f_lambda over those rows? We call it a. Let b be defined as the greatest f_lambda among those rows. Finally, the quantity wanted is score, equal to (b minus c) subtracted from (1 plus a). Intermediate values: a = 39.2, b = 7.603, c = 6.63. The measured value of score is 39.3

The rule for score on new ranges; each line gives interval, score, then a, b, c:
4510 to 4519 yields 42.6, 42.0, 7.546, 7.13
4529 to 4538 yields 40.3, 39.8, 7.106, 6.61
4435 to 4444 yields 38.7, 38.4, 7.016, 6.32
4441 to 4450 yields 38.9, 38.7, 7.248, 6.46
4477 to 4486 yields 40.4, 39.5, 6.857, 6.68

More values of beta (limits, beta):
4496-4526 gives 4501.5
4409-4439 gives 4428.0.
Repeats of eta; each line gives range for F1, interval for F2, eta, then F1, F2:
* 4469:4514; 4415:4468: 2.6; 2.6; 6.63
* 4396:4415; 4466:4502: 4.4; 4.4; 6.92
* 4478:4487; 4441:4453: 1.6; 1.6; 6.56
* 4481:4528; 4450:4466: 1.8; 1.8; 6.63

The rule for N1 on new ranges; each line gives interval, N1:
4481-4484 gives 1.58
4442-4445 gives 1.61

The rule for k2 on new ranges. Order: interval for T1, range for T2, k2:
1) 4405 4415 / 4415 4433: 0.190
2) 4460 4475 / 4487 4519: 0.093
